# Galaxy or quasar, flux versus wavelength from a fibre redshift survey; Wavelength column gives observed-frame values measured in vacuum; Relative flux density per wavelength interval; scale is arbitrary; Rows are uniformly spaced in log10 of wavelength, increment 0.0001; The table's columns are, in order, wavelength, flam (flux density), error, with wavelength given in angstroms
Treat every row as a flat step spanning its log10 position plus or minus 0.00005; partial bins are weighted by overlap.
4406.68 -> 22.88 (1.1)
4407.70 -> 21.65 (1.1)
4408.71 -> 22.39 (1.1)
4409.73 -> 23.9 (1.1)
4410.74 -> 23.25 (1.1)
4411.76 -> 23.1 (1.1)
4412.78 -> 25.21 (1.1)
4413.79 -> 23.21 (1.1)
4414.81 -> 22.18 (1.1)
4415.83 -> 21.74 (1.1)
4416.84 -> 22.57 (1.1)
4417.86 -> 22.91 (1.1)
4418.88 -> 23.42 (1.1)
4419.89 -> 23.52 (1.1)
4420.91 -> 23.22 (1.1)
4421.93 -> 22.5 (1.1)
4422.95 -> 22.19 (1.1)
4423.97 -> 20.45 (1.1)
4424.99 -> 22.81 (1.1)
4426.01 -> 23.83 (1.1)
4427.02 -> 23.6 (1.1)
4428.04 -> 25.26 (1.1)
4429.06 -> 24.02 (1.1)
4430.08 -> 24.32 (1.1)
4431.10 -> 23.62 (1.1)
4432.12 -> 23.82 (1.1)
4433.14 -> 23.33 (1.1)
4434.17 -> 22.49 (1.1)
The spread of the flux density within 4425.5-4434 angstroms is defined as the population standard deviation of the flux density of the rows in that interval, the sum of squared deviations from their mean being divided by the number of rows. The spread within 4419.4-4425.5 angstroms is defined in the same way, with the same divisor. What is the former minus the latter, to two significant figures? -0.44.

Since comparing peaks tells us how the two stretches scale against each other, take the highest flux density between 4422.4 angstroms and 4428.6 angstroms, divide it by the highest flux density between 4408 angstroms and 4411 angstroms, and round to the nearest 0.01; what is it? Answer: 1.06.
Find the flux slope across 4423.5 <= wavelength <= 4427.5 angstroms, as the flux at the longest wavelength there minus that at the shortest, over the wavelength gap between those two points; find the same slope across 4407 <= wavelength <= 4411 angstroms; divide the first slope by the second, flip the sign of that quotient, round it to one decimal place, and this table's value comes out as -2.0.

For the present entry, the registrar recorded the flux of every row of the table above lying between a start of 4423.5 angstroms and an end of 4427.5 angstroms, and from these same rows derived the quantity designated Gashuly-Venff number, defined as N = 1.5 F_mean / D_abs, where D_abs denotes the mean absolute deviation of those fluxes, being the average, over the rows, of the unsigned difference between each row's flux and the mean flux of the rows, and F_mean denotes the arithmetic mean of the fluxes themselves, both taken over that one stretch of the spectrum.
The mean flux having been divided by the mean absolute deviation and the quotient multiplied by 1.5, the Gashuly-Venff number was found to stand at 31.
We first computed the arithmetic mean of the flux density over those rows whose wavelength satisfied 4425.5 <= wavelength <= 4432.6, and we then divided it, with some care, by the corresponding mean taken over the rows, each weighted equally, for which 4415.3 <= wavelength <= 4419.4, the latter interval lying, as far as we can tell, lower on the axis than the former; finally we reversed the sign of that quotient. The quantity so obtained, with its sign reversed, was -1.06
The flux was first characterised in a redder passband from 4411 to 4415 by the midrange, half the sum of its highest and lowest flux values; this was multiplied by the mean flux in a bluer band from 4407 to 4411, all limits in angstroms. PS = 540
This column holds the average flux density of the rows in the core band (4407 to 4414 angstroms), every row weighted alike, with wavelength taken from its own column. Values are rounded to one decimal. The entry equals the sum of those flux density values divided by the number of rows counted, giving 23.2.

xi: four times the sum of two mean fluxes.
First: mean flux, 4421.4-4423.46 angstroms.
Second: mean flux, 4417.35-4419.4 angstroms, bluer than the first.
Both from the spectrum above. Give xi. 182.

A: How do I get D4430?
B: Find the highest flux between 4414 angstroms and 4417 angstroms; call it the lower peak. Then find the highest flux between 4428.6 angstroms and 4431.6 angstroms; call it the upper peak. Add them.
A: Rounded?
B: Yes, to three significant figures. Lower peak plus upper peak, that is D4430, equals 46.9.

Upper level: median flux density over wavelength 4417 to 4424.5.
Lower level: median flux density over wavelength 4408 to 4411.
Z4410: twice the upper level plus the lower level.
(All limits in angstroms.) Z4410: 69.1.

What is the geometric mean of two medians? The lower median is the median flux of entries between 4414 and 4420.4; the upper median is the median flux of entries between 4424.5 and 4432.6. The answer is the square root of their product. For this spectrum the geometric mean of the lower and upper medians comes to 23.3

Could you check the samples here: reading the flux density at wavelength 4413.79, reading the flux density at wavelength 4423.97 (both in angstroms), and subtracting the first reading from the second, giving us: -2.8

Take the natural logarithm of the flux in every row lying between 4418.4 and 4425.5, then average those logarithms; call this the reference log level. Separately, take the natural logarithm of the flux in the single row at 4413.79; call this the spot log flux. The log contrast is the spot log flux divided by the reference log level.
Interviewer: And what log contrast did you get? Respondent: 1.009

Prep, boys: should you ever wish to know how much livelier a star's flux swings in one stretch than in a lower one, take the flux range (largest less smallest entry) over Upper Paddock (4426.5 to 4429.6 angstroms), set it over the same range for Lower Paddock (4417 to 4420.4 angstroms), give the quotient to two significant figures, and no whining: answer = 2.7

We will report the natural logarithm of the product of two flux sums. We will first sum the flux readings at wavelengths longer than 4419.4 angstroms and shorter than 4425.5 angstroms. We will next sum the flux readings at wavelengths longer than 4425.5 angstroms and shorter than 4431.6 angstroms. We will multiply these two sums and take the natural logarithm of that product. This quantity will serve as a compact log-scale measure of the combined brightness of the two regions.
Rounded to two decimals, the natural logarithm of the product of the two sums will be 9.88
